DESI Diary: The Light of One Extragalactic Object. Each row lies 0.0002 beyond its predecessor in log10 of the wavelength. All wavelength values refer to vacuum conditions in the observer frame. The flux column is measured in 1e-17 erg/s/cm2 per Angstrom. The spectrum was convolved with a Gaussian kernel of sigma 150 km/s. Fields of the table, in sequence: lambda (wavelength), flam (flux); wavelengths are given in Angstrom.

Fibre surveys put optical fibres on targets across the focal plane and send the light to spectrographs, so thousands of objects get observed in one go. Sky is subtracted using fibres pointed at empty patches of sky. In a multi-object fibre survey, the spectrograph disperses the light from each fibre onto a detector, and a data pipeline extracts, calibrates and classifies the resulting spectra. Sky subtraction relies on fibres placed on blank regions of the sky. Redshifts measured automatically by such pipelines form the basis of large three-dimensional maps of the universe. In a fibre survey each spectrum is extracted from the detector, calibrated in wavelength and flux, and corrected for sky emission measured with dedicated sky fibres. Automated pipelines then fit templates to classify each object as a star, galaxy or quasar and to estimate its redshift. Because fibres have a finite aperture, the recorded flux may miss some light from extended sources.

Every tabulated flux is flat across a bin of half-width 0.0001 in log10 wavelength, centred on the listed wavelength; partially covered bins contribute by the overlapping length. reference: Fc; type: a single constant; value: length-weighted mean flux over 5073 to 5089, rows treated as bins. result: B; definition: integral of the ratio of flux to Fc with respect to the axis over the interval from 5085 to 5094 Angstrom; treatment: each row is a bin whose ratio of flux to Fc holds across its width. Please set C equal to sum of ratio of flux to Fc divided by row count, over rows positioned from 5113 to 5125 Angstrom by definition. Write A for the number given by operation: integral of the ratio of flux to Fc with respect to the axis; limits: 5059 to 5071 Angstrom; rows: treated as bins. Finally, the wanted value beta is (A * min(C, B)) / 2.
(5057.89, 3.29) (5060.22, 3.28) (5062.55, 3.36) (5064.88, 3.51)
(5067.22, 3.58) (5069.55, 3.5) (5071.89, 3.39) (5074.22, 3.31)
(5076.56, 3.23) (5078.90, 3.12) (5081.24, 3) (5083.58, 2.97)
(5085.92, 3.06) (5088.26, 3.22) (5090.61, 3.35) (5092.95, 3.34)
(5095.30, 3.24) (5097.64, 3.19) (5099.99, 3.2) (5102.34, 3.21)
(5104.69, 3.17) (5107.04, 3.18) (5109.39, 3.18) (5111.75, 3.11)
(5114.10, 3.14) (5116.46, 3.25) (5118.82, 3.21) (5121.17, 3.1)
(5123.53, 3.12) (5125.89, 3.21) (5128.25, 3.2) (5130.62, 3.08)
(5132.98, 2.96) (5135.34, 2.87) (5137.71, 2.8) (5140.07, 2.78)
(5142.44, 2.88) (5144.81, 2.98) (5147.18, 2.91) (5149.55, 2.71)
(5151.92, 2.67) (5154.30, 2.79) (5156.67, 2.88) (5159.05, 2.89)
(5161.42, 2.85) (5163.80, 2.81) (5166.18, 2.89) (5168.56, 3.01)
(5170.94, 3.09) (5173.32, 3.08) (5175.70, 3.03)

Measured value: 7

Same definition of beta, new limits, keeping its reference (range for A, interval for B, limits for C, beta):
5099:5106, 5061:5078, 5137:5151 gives 3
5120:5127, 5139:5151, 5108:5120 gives 4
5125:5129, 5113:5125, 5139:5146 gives 2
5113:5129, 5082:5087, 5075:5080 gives 8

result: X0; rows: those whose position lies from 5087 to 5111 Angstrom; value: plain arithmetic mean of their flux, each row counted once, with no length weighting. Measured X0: 3.23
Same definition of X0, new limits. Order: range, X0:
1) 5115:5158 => 2.97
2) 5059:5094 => 3.28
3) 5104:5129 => 3.17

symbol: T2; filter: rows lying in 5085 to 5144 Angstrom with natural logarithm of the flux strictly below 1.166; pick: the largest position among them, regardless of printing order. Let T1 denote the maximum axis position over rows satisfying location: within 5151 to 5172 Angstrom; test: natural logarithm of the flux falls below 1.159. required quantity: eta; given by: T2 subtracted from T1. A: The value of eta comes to 28.5 Angstrom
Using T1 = 5170.94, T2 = 5142.44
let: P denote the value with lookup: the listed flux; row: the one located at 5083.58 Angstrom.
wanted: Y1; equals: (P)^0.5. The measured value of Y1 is 1.72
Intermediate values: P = 2.97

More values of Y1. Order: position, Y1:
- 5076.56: 1.80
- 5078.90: 1.77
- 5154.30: 1.67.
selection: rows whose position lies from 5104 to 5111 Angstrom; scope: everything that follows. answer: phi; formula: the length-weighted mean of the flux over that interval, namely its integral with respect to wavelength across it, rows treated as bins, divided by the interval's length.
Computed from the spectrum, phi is 3.2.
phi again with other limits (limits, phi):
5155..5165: 2.9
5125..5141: 3.0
